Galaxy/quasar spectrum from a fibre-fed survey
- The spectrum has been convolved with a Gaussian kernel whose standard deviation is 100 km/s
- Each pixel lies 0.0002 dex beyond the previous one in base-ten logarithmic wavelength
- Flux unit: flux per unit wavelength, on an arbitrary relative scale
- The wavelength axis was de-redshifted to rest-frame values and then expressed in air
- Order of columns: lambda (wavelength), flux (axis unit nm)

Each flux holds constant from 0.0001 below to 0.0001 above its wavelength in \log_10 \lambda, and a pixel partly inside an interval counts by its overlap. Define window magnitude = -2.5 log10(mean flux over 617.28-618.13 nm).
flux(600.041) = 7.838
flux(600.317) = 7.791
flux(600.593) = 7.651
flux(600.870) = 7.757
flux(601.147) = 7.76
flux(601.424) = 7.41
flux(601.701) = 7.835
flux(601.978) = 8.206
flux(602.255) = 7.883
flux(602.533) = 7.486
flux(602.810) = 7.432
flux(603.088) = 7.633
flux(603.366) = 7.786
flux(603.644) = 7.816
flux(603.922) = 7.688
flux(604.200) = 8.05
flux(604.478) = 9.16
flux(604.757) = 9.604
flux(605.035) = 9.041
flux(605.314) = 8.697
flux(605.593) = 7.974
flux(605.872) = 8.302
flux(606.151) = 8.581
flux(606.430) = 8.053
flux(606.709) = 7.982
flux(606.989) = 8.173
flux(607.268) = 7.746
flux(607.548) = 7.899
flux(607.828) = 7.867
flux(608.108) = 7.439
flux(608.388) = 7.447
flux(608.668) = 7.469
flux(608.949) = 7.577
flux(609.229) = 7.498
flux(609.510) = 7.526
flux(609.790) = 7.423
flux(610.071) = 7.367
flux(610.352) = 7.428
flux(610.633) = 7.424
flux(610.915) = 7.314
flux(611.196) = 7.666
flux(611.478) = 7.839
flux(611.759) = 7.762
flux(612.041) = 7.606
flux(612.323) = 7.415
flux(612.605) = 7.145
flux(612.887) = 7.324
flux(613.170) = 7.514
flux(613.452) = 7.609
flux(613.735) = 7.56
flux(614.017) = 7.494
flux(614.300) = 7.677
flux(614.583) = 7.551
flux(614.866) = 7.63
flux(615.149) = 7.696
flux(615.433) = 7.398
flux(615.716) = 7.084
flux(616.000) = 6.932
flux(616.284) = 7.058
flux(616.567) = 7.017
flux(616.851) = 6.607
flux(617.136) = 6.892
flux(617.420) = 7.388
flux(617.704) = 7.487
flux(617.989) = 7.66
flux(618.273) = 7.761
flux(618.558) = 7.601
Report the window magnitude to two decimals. -2.19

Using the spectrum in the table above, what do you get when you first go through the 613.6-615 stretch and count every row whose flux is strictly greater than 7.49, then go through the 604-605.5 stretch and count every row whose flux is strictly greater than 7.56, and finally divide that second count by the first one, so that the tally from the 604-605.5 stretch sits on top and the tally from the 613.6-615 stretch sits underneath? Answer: 1.00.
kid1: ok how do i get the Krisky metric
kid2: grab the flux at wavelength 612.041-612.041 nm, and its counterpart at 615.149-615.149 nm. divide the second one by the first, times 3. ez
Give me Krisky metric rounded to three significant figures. 3.04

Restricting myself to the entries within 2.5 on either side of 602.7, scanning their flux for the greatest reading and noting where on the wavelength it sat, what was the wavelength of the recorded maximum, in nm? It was 604.757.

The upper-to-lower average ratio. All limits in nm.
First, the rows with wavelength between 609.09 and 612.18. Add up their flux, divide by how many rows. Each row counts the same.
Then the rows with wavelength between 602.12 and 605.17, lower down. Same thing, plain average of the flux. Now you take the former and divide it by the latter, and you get 0.92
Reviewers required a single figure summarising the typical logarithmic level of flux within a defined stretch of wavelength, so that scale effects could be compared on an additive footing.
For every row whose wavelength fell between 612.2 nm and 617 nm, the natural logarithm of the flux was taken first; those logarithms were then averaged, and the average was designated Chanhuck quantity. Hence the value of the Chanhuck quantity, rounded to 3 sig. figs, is 1.99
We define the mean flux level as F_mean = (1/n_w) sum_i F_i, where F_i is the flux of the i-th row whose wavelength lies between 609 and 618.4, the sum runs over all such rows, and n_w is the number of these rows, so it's 7.42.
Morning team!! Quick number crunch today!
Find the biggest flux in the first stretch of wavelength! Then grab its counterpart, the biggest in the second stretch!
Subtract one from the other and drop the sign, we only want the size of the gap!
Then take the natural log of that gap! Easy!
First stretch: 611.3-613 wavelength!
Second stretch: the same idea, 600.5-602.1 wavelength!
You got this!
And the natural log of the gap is -1.0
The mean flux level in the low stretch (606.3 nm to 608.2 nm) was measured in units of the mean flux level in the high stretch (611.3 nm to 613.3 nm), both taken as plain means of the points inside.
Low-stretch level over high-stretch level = 1.05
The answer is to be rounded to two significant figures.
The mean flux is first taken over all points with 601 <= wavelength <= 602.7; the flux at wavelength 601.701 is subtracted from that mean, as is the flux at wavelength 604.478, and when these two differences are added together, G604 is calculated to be -1.5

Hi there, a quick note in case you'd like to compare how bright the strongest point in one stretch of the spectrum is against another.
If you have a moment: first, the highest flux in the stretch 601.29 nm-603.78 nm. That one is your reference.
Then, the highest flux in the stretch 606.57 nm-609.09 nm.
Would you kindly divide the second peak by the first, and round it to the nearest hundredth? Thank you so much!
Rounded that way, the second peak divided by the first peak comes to 1.00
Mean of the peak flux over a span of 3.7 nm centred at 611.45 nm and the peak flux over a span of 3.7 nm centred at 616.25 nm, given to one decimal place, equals 7.8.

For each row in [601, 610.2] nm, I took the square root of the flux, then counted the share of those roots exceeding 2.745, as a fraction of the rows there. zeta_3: 0.70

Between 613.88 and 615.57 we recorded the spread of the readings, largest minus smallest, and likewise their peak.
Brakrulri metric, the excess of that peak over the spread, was 7.40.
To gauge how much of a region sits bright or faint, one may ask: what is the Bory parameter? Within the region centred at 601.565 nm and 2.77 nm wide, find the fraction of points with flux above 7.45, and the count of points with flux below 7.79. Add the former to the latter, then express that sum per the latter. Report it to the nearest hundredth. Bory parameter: 1.13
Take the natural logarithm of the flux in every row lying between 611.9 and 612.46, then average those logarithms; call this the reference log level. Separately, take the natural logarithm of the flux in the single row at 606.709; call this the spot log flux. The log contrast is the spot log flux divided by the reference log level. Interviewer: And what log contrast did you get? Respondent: 1.03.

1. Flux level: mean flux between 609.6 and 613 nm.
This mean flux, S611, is 7.5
